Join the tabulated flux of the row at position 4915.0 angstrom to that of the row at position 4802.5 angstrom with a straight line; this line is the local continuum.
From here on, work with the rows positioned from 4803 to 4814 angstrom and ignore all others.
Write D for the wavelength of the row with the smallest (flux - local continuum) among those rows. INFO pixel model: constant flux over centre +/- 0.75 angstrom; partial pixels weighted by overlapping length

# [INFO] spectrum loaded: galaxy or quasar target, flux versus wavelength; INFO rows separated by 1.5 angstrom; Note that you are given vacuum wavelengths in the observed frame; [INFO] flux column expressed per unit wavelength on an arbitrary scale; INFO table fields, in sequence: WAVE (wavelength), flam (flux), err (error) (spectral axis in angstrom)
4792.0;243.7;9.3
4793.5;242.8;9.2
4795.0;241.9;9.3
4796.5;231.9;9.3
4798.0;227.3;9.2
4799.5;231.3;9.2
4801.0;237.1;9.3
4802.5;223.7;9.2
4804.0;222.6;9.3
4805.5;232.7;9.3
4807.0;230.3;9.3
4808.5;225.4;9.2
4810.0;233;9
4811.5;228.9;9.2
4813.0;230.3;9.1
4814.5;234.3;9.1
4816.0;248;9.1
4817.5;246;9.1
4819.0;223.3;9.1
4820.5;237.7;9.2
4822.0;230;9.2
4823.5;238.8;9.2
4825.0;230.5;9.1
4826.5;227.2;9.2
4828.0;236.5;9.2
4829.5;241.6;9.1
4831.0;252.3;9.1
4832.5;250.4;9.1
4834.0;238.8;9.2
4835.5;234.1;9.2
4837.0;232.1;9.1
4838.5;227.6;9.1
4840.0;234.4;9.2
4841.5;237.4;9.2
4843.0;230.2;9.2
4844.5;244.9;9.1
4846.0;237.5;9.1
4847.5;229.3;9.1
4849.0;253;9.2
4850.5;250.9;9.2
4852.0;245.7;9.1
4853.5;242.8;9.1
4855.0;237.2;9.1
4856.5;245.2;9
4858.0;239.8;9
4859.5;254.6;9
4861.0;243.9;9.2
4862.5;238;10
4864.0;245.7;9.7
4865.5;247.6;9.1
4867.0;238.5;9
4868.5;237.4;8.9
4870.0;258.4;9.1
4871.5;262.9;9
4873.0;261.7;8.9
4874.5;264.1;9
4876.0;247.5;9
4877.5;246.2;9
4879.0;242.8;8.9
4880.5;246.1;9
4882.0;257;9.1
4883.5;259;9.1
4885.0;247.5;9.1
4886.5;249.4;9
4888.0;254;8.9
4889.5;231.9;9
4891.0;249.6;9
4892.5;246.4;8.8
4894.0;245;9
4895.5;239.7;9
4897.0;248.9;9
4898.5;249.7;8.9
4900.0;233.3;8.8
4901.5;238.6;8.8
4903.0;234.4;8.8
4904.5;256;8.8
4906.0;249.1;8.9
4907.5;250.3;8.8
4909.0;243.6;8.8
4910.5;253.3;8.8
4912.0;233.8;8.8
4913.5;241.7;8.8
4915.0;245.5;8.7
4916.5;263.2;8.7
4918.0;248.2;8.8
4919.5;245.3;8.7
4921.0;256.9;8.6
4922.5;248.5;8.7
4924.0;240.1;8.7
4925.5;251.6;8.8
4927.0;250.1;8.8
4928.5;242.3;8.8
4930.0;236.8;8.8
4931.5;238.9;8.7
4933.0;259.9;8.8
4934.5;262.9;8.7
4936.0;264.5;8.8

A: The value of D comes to 4804.0 angstrom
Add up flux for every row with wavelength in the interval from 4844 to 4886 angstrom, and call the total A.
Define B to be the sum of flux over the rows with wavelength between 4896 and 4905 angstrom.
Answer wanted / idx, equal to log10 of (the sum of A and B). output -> 3.92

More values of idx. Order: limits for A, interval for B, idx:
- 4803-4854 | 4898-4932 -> 4.14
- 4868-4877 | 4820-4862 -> 3.92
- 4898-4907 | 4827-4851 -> 3.72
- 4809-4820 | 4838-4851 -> 3.58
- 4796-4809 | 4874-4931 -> 4.06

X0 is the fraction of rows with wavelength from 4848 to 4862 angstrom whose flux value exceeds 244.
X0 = 0.6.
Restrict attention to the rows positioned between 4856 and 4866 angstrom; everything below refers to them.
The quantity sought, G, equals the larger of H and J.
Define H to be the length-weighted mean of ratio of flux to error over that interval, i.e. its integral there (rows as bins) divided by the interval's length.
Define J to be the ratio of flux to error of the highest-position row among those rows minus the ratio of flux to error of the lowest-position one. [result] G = 26.4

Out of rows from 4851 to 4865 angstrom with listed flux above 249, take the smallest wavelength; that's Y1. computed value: 4859.5 angstrom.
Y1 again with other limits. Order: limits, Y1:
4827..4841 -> 4831.0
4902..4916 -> 4904.5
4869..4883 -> 4870.0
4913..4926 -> 4916.5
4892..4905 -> 4898.5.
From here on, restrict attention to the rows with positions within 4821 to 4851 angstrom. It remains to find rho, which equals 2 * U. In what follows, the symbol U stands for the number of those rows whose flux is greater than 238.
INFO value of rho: 16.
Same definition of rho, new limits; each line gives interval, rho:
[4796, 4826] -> 6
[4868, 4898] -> 36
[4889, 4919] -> 32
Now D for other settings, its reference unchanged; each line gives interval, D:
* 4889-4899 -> 4889.5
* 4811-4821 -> 4819.0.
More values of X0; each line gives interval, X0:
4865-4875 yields 0.7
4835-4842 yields 0.0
